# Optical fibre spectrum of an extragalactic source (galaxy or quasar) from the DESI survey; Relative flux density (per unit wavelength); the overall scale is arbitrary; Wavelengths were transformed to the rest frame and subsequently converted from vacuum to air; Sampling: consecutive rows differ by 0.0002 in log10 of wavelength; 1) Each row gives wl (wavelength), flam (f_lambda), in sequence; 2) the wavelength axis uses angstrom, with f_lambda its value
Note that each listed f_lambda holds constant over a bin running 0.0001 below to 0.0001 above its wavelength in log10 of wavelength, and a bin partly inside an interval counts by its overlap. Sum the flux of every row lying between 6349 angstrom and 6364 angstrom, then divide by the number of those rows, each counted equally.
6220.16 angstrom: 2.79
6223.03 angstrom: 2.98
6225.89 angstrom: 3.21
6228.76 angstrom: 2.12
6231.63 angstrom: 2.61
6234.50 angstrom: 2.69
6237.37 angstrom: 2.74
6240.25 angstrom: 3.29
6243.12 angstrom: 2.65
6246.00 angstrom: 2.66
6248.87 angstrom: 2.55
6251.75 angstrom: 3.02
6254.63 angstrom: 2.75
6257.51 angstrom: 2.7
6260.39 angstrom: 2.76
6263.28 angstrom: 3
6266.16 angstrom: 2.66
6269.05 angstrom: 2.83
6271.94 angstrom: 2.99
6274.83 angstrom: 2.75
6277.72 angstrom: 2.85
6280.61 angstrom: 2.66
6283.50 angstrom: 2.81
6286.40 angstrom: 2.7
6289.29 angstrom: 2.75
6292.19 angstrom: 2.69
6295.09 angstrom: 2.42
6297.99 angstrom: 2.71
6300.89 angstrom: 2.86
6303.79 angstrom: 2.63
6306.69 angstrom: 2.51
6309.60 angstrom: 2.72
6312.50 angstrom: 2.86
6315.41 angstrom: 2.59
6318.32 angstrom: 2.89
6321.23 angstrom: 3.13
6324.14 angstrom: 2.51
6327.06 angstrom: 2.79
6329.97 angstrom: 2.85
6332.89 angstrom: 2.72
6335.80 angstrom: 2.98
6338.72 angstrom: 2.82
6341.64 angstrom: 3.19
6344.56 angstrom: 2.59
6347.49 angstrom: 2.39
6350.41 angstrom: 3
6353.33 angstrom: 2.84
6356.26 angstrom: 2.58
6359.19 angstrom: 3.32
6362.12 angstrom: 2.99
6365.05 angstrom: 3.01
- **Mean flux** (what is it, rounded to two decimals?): 2.95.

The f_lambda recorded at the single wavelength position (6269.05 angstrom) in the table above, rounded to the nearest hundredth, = 2.83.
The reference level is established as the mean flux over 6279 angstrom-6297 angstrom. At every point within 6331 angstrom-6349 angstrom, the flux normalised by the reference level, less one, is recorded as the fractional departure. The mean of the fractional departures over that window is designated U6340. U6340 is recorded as 0.04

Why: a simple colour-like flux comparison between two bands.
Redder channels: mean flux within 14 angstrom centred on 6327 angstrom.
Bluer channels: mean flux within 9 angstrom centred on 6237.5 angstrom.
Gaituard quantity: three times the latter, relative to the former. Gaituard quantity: 3.11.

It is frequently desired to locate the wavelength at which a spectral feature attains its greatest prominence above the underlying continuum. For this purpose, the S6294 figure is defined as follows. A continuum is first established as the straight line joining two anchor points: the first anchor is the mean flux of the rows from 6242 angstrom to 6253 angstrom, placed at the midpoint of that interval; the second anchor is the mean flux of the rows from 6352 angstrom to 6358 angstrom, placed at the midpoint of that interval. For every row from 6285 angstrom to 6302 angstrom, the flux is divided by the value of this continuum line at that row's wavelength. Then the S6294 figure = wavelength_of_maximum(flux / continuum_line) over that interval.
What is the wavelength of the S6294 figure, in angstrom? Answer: 6300.89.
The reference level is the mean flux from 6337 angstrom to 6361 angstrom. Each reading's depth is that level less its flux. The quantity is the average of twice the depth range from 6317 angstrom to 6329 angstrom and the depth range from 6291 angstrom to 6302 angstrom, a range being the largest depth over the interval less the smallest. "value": 0.84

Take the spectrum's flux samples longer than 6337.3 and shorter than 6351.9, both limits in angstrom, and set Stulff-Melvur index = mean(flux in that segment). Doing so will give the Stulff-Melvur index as 2.80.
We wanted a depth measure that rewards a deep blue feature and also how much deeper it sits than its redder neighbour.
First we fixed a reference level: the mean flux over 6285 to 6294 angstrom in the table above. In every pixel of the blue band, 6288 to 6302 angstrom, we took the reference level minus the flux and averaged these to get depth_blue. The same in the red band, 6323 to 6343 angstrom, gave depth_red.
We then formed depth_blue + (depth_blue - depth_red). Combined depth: 0.18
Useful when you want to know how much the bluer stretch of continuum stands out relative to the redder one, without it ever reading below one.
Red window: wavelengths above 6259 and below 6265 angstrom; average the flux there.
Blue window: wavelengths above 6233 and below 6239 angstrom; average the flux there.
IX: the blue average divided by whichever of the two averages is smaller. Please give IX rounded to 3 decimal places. 1.000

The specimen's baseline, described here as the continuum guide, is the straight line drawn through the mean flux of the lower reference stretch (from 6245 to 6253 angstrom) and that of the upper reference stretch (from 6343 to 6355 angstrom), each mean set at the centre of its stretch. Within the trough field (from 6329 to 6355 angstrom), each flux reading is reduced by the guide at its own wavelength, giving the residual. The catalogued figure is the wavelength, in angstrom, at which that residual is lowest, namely 6347.49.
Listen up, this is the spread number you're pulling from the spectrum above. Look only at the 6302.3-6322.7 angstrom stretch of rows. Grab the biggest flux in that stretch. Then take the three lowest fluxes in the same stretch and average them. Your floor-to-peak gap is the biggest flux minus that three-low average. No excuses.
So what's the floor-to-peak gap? 0.55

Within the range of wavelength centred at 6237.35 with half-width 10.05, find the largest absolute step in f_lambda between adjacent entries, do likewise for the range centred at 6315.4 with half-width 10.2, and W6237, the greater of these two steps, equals 0.64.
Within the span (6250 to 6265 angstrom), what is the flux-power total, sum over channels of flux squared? 41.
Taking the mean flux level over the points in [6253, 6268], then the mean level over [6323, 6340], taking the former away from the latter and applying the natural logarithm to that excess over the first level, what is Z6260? -5.4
